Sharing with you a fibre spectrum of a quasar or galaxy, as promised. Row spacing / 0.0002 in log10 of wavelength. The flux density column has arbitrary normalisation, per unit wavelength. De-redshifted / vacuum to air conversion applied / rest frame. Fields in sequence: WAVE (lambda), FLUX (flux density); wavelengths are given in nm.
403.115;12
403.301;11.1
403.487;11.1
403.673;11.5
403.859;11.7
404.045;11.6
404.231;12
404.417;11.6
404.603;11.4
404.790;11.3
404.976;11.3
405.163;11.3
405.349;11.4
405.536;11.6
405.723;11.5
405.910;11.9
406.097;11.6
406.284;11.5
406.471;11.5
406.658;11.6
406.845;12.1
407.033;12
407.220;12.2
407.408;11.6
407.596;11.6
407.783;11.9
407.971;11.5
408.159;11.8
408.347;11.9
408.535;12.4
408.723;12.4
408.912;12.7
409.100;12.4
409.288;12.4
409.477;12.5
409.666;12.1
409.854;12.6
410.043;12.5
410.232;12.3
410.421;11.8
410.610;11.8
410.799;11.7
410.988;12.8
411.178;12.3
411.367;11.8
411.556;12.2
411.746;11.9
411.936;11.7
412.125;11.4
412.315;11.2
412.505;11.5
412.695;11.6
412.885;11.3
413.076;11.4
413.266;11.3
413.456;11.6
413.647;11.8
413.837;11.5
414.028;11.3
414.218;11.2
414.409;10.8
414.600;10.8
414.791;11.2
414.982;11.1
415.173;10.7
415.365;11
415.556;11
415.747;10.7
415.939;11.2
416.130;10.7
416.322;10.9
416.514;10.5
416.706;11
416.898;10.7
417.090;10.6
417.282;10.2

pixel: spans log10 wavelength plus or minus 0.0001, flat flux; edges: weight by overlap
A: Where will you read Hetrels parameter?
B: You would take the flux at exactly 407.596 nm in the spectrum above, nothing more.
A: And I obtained 11.6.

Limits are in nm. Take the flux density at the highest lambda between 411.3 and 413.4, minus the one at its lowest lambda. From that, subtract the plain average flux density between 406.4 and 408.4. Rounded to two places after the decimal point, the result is -12.29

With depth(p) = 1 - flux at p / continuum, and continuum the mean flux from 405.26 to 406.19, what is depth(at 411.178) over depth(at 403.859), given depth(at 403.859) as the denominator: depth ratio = 7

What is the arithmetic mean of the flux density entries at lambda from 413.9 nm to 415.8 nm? 11.0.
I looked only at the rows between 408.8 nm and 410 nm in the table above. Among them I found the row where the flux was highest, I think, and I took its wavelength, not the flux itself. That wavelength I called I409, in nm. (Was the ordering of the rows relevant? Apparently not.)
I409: 408.912 nm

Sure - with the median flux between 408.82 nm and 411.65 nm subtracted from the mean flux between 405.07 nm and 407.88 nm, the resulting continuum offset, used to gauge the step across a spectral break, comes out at -0.61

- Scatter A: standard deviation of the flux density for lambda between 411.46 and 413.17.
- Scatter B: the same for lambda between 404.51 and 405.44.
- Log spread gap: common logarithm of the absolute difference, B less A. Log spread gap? -0.6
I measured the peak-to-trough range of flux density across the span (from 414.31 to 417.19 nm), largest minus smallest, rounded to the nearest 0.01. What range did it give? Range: 0.70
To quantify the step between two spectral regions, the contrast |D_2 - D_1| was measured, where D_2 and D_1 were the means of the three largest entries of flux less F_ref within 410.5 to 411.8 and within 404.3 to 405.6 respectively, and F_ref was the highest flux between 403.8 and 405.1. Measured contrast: 0.90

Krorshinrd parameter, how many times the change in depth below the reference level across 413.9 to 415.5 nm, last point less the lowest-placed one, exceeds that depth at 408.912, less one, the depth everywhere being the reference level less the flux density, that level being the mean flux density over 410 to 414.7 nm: -1.3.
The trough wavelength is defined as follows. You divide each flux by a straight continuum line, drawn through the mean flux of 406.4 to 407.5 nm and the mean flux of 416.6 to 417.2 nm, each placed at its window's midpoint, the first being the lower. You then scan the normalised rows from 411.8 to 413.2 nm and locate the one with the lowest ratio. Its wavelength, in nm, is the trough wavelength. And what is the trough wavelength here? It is 412.315 nm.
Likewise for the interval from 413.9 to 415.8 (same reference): 415.173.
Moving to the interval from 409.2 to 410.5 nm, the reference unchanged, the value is 410.421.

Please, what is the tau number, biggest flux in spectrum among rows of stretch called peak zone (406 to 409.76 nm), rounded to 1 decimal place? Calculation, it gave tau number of 12.7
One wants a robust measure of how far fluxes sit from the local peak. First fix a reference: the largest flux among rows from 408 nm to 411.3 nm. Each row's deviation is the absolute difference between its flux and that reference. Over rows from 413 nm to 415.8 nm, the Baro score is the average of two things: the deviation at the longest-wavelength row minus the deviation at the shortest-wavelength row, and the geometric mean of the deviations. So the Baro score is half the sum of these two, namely 1.2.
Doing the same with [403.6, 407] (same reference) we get 0.3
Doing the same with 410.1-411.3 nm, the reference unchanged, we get 0.0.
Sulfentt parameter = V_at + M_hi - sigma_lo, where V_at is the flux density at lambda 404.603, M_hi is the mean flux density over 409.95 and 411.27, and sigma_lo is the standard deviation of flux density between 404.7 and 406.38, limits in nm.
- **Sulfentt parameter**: 23.4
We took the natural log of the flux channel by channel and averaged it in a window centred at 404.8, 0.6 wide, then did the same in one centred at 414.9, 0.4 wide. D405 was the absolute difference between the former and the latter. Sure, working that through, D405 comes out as 0.016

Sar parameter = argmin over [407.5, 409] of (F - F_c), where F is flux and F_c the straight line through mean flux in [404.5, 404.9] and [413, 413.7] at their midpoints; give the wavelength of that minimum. 407.971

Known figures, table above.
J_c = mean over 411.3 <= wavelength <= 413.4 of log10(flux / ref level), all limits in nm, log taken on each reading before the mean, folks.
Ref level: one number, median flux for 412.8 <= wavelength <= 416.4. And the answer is 0.014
